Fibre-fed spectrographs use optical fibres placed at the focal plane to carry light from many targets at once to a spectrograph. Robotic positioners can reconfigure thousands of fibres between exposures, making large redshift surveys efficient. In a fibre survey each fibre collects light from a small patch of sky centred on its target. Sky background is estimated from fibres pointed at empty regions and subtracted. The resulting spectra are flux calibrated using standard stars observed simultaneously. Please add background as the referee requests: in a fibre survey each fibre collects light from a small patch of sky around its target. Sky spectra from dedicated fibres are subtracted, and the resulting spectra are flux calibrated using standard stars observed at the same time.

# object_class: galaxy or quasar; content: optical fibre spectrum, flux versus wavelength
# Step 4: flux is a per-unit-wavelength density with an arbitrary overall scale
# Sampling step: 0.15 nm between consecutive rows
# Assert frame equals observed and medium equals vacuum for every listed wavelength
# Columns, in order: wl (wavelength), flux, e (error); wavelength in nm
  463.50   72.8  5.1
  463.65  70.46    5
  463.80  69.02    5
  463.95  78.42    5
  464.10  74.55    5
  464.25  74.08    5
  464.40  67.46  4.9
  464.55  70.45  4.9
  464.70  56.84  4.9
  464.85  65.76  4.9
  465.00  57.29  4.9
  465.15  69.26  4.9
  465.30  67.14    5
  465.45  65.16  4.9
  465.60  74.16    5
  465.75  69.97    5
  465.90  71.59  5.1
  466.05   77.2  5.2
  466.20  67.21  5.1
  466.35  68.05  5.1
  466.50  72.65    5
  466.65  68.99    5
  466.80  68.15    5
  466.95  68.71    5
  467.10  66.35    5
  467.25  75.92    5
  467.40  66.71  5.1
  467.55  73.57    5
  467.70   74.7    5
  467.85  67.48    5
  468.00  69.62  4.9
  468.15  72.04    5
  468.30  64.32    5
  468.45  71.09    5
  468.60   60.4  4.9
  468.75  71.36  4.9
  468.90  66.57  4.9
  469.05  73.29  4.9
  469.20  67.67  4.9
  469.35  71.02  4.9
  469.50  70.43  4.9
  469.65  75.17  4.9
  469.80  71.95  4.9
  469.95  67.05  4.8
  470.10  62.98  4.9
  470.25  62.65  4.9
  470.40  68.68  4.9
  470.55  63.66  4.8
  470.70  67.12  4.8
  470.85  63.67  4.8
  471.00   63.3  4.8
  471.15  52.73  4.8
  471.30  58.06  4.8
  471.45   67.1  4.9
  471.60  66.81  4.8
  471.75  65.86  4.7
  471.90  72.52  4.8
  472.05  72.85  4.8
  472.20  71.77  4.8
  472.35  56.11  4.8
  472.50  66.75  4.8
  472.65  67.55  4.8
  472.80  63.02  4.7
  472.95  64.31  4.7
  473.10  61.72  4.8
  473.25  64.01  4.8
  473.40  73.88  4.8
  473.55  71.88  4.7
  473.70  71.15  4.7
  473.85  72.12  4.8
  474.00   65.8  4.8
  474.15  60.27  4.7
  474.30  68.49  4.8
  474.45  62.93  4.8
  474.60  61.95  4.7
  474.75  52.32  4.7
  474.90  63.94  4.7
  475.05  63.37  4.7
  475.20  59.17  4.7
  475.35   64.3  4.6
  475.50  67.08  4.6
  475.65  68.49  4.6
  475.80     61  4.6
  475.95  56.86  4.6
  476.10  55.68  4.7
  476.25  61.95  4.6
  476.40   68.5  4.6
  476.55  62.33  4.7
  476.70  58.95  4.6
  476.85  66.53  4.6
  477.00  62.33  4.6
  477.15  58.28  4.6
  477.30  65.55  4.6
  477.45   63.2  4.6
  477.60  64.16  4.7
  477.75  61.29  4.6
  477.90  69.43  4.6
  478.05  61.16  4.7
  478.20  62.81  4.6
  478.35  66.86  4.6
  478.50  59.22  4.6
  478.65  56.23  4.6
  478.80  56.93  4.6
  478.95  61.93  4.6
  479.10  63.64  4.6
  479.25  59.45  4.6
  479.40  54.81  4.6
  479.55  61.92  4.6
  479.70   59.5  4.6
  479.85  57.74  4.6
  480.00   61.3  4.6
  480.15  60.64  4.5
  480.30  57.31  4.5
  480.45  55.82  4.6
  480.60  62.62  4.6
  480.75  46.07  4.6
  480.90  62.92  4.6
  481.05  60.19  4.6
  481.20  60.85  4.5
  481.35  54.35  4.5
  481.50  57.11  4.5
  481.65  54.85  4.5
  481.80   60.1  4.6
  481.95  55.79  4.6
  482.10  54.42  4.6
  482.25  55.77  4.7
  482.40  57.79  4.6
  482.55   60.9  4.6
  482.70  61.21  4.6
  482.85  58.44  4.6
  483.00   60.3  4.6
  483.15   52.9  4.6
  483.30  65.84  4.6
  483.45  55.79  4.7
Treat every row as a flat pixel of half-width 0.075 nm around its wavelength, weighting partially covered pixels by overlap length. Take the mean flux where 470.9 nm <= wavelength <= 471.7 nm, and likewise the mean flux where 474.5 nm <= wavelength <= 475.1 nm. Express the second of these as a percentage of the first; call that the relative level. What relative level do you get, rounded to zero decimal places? 98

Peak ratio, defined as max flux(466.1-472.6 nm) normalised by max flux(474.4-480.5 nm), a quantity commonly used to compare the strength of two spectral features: 1.09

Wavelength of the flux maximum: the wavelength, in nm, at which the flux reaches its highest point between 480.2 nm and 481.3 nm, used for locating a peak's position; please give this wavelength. 480.90 nm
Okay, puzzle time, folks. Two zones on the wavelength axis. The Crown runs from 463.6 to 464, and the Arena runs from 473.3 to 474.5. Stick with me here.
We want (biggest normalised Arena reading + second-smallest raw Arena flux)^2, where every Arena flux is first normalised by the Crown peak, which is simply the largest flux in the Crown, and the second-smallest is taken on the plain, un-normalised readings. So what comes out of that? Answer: 4080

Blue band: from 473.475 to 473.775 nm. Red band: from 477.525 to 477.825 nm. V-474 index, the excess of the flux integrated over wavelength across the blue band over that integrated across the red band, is 2.6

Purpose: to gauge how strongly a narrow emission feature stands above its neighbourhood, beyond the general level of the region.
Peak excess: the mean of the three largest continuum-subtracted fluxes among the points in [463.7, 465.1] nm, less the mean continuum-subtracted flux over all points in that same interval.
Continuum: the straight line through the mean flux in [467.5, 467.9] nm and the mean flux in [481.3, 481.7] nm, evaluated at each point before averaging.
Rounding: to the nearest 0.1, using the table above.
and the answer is 7.1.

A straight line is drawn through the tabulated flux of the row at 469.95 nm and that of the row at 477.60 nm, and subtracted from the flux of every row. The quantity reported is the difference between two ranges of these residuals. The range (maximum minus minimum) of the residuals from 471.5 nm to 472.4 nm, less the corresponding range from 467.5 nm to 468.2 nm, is 9.5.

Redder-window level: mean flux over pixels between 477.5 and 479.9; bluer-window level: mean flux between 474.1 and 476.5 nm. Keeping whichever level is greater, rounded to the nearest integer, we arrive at 62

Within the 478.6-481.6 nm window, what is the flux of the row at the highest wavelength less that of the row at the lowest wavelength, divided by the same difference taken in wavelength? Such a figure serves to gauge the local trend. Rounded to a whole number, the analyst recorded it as 0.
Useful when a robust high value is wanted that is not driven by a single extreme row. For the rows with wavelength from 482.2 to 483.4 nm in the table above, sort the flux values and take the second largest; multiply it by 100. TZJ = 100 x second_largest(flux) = 6121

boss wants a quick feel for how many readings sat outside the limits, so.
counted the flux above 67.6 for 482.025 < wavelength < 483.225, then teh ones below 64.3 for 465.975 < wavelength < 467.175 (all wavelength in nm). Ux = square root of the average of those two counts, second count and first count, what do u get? 0.00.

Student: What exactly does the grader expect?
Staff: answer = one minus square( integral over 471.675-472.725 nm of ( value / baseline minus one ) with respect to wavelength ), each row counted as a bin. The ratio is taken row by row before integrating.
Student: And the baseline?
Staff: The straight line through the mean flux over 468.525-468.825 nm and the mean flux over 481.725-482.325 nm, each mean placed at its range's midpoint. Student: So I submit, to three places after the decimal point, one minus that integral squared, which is 0.995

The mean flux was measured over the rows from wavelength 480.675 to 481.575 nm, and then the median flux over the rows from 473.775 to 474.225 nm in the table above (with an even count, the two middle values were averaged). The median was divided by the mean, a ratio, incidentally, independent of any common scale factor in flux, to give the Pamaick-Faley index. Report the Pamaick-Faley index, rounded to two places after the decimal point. 1.16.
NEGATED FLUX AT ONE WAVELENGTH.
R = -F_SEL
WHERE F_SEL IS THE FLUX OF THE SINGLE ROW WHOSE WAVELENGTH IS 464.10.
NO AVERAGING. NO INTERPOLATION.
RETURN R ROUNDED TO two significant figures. -75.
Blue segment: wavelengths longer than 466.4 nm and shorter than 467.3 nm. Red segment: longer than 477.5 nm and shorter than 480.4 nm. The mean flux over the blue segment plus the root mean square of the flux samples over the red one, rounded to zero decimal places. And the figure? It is 131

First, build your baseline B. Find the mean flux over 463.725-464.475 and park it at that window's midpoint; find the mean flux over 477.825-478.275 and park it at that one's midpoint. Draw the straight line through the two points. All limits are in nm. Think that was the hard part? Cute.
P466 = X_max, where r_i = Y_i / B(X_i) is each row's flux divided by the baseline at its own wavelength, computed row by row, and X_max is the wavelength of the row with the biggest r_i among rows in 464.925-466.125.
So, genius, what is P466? 466.05 nm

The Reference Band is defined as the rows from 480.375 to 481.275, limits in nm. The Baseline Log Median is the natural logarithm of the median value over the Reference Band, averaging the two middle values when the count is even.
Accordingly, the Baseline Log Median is 4.10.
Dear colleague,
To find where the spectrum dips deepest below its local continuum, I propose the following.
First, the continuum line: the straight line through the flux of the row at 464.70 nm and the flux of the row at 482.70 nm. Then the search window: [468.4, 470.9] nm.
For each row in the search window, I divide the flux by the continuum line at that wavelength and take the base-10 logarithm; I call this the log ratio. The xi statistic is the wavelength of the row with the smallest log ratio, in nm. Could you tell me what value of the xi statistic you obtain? 468.60 nm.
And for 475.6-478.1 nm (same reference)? 476.10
